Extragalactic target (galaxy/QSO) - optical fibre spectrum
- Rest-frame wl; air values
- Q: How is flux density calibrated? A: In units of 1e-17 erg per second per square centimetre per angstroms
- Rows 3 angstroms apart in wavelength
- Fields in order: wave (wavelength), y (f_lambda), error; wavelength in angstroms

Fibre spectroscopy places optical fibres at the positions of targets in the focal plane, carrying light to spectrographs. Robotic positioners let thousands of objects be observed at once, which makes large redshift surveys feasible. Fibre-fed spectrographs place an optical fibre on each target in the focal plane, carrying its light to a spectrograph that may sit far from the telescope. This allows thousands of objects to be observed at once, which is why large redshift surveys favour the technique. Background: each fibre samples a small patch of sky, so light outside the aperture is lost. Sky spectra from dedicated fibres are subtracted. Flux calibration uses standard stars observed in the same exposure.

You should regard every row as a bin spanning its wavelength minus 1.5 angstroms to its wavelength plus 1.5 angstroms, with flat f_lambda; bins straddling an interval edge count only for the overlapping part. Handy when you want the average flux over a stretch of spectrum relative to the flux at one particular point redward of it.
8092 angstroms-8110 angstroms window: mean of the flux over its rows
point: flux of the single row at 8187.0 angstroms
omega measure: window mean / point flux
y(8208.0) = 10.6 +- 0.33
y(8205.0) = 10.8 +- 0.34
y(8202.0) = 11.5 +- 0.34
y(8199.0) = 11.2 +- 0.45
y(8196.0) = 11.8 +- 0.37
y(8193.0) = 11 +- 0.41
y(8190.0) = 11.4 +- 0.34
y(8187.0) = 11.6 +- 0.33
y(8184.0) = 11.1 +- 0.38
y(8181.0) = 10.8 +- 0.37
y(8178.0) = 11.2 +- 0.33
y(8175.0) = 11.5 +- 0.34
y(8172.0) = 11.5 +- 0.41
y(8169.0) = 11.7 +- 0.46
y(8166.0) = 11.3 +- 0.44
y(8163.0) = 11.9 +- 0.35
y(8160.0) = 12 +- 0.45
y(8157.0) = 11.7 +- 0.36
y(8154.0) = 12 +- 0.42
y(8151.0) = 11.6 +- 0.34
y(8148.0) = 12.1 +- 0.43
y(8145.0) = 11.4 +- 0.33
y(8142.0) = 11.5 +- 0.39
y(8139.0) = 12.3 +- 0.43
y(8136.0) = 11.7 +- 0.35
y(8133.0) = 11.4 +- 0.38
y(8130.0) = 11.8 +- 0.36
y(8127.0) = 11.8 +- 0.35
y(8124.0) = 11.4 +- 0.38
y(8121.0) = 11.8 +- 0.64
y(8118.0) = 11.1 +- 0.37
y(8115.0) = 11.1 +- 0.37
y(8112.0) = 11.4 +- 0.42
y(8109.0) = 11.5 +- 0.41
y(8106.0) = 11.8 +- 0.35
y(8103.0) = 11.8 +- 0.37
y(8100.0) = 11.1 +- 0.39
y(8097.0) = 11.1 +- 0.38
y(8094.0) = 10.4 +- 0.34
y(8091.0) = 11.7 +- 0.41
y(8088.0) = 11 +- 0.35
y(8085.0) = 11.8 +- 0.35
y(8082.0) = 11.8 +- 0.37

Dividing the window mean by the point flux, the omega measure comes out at 0.97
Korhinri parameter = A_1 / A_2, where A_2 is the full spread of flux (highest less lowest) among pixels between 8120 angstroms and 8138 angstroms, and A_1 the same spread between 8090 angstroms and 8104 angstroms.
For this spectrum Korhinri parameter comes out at 3.5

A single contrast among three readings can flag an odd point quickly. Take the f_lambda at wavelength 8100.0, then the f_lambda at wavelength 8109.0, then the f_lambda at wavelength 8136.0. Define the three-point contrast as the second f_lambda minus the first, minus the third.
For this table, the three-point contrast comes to -11.3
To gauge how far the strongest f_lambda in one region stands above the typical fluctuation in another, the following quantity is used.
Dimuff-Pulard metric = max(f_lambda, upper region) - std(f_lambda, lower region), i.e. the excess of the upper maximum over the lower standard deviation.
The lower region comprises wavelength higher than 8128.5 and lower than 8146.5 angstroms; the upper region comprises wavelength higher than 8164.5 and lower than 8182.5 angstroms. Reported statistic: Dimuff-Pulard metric 11.4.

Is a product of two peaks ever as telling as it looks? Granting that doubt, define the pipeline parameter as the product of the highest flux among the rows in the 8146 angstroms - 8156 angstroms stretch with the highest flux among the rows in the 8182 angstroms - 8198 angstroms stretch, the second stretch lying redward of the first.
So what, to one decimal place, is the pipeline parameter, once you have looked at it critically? 142.8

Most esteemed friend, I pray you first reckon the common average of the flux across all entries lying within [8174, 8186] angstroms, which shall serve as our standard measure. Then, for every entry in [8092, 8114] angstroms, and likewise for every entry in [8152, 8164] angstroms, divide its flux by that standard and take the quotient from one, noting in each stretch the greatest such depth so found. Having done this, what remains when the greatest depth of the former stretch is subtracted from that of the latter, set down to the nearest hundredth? -0.12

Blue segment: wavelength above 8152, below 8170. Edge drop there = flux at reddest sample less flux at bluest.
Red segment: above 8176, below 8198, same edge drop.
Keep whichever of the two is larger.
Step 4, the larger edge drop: 0.60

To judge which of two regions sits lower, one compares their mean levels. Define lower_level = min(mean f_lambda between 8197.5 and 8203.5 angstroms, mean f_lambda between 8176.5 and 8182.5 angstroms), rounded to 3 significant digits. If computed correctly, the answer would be 11.0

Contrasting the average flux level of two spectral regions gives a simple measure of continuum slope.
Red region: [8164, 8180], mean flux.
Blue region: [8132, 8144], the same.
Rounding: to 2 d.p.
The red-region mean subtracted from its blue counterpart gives 0.29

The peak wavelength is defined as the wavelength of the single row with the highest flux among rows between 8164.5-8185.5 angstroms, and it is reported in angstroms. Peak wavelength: 8169.0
